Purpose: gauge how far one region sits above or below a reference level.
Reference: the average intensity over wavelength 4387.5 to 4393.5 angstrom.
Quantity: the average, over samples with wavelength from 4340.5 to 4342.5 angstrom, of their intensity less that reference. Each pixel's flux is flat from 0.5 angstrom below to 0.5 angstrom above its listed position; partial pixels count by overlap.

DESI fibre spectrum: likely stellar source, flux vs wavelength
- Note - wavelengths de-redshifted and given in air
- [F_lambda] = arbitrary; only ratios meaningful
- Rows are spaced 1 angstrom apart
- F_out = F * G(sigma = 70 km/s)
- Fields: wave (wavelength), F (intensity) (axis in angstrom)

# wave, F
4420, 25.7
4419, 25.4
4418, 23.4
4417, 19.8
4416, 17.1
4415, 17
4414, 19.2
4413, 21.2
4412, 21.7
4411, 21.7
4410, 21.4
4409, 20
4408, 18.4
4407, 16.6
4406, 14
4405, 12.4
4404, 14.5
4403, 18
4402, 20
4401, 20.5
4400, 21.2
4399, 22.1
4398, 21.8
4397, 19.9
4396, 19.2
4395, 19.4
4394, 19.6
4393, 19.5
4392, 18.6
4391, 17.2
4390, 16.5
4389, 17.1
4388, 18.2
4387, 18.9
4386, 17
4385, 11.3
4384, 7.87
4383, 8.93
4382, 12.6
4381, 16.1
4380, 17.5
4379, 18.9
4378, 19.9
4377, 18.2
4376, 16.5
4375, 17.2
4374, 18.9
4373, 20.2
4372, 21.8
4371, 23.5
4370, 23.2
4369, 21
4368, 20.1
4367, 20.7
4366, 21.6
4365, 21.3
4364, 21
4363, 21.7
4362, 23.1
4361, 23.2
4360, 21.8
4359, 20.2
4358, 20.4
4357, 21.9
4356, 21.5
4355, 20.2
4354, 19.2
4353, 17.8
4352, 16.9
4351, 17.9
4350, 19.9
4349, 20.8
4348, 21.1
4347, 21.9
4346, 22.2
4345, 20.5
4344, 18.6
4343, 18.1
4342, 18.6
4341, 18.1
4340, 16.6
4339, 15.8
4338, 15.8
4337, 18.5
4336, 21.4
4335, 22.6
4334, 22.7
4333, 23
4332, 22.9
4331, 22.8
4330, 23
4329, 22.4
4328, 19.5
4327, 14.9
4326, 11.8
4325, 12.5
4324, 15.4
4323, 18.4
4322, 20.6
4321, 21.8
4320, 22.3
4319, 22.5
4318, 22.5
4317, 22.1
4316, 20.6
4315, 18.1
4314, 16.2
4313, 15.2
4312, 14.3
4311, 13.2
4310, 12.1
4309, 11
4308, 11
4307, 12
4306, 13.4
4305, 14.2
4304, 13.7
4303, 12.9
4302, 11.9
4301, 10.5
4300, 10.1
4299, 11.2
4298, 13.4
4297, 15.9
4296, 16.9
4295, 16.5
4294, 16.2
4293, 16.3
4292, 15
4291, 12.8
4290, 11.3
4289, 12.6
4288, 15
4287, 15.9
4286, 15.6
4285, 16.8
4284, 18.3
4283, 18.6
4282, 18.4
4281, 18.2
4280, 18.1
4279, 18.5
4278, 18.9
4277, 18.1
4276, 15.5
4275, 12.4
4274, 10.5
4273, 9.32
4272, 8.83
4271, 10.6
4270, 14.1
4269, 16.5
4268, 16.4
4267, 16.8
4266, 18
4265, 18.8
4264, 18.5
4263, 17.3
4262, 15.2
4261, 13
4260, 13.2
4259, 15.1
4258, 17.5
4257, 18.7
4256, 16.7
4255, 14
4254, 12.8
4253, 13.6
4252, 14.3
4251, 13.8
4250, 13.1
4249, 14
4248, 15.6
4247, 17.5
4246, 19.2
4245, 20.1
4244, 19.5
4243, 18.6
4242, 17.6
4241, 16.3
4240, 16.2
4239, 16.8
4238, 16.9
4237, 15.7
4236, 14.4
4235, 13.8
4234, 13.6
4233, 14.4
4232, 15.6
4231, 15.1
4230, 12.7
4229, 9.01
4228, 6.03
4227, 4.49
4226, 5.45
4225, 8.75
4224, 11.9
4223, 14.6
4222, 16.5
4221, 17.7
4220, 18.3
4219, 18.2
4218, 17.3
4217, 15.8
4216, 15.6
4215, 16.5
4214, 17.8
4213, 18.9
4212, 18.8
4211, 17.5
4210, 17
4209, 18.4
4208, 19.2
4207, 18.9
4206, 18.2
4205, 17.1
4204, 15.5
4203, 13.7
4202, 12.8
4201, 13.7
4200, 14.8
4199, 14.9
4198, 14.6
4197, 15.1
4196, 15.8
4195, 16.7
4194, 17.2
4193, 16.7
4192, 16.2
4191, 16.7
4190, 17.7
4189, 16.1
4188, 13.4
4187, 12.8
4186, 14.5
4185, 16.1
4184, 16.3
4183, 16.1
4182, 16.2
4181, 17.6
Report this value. 0.5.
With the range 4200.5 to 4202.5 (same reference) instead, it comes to -4.6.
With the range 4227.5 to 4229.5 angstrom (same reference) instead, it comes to -10.3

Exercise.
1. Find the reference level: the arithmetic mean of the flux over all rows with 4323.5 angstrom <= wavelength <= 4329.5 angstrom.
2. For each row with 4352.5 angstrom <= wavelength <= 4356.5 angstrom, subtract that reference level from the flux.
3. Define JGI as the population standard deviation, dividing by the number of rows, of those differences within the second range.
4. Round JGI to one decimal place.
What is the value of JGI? 1.4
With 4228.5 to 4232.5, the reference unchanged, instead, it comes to 2.6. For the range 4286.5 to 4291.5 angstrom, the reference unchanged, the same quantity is 1.7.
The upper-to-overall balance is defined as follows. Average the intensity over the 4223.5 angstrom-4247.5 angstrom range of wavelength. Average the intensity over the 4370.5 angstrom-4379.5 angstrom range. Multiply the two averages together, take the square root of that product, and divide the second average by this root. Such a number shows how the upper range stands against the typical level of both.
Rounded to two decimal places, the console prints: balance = 1.17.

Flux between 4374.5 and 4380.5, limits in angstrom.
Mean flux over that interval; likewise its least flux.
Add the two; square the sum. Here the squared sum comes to 1193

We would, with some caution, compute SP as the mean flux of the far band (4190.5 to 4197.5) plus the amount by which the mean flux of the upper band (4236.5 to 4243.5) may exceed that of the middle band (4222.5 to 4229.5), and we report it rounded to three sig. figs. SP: 24.6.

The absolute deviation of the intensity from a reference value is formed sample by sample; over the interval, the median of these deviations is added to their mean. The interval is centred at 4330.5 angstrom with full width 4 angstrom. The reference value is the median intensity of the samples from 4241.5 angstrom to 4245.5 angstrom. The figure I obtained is 7.5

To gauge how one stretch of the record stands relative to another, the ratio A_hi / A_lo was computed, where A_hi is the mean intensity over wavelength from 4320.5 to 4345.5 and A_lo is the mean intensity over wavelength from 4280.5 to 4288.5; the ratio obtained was 1.11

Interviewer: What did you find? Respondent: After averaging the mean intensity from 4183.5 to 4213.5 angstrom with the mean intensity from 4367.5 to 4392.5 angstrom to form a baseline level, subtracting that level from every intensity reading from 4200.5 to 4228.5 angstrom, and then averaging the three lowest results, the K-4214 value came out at -11.5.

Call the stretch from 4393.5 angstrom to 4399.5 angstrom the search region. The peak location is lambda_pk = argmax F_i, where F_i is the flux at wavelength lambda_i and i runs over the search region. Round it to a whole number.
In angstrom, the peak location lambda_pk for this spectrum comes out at 4399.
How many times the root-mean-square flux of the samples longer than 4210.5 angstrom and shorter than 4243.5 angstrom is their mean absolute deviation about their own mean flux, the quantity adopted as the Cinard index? 0.190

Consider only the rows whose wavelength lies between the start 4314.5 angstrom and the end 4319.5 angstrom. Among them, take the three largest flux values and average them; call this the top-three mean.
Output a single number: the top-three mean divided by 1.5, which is 14.9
